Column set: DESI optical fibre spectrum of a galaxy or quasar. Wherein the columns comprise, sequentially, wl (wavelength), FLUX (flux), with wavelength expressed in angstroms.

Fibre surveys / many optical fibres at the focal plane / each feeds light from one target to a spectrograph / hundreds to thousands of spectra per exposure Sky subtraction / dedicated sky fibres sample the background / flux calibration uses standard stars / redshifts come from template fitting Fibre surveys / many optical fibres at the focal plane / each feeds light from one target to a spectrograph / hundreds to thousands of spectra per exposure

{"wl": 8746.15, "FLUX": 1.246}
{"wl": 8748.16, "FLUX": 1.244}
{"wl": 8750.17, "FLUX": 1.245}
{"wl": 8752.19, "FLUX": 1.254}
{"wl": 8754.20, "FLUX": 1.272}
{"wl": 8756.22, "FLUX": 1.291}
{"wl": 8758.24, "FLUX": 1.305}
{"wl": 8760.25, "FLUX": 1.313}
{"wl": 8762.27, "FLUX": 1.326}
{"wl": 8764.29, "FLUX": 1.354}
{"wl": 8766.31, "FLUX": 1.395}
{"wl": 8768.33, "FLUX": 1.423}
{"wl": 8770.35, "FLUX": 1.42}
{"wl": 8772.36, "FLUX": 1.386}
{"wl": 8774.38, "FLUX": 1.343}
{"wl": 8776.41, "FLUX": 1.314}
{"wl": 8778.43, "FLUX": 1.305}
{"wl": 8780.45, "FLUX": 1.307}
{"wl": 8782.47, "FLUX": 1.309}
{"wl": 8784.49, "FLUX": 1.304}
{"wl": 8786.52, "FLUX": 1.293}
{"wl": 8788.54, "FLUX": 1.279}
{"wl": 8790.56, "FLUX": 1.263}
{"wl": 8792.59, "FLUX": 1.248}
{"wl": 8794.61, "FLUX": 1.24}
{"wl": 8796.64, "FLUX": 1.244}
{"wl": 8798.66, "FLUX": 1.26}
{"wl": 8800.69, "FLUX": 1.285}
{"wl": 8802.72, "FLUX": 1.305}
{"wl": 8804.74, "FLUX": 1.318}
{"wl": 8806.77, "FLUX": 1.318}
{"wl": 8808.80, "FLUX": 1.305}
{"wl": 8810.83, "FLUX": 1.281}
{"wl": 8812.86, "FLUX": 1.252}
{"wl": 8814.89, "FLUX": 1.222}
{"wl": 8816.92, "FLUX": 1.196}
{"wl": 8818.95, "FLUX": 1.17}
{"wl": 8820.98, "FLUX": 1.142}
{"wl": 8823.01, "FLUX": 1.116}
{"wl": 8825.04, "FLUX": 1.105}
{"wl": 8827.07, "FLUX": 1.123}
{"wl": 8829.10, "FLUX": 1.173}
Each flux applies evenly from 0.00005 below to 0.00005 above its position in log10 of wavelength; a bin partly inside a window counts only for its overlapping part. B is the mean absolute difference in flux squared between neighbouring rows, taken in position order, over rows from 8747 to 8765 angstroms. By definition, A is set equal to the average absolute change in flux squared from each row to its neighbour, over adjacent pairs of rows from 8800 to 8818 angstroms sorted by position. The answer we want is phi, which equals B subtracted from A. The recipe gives 0.013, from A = 0.049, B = 0.036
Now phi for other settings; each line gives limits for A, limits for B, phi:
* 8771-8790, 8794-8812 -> 0.001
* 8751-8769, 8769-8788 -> 0.011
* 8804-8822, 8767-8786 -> 0.011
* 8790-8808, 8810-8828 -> -0.025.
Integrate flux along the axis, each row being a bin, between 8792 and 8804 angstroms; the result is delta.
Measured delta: 15.2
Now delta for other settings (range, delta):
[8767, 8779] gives 16.4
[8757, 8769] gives 16.2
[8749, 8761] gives 15.4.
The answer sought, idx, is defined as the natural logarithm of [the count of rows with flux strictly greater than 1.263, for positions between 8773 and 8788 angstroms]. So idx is 1.9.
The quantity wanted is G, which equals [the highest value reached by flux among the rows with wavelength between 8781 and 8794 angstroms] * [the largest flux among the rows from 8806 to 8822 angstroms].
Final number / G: 1.73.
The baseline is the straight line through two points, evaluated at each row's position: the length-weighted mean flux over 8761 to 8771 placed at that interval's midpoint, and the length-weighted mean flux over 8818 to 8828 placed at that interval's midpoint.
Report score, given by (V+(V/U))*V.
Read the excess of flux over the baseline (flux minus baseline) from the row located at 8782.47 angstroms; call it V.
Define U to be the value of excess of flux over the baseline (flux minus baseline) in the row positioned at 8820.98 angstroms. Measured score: 0.0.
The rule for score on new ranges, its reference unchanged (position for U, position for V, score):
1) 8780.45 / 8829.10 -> -0.5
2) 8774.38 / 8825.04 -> 3.0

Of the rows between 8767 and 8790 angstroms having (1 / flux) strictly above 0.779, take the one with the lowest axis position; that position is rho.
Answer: 8788.54 angstroms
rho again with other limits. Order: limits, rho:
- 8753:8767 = 8754.20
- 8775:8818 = 8788.54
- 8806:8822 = 8810.83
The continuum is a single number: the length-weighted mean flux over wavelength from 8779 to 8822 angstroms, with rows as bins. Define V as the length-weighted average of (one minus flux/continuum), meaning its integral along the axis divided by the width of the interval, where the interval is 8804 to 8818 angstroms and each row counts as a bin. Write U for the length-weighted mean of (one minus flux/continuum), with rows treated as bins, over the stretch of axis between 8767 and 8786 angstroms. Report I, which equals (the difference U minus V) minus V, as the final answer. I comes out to -0.06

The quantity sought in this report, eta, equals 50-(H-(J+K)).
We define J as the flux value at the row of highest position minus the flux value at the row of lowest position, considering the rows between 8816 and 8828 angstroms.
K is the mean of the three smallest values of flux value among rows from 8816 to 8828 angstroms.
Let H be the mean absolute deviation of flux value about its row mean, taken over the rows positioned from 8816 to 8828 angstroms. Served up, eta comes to 51.0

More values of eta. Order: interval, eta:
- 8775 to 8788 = 51.3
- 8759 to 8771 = 51.4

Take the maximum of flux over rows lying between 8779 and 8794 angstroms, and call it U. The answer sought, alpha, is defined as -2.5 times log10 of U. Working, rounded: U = 1.309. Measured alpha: -0.292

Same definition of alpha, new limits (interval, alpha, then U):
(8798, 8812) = -0.300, 1.318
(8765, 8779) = -0.383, 1.423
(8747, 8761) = -0.296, 1.313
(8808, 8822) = -0.289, 1.305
